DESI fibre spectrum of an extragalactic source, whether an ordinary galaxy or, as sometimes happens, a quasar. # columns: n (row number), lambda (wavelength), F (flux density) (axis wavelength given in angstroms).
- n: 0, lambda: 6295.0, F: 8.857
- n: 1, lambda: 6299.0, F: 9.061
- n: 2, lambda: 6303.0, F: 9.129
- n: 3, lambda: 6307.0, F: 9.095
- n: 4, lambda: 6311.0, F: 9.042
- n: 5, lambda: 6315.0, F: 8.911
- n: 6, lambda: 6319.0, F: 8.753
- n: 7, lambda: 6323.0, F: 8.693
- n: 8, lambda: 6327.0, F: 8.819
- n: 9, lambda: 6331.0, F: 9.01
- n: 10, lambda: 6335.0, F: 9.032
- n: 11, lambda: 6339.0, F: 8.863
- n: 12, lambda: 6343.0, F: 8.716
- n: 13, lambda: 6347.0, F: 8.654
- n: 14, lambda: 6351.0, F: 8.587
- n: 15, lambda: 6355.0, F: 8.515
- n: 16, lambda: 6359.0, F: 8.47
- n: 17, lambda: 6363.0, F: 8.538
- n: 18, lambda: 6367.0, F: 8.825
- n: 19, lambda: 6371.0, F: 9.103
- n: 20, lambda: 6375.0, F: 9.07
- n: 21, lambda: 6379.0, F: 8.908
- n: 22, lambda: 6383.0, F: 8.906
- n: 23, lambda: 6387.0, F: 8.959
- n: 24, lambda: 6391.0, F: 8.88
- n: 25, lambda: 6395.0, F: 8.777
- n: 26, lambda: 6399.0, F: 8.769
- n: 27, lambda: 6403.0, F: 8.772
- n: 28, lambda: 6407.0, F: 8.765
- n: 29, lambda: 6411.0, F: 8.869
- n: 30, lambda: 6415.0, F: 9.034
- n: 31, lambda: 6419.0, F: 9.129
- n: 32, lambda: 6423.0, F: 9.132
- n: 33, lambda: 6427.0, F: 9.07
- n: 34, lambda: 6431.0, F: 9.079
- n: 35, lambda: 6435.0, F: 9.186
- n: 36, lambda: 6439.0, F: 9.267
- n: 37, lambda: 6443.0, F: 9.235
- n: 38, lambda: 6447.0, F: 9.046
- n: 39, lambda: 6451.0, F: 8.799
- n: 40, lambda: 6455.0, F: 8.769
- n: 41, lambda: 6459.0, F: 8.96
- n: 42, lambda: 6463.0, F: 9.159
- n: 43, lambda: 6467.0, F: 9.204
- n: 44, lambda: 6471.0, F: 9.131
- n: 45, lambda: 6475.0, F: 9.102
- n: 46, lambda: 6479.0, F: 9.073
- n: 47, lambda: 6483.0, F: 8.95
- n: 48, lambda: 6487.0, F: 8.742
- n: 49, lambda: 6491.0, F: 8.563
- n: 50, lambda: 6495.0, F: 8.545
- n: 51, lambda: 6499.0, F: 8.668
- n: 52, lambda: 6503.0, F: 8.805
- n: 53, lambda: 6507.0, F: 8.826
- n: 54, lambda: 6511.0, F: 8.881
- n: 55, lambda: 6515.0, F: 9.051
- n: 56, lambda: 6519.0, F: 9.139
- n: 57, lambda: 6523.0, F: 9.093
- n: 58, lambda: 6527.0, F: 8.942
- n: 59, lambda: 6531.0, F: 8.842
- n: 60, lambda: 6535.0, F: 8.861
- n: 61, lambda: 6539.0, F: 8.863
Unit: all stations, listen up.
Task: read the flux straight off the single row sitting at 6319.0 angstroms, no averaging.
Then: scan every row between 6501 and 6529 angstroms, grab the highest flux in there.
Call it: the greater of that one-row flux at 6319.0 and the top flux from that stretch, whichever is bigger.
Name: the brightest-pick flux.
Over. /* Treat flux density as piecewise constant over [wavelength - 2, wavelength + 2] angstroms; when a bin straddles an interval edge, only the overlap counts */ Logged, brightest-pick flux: 9.14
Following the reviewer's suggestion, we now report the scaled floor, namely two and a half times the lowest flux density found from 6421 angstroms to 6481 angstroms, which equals 21.9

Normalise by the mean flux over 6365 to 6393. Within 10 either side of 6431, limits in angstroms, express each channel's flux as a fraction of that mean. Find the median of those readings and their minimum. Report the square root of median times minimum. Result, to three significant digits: 1.02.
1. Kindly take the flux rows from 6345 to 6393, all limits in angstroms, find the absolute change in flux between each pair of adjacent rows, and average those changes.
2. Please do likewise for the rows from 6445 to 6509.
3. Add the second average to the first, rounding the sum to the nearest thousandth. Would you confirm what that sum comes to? 0.214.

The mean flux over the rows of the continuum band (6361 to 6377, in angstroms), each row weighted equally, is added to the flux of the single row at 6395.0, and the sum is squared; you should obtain 312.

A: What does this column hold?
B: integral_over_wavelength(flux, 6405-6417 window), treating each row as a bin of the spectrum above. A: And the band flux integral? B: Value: 107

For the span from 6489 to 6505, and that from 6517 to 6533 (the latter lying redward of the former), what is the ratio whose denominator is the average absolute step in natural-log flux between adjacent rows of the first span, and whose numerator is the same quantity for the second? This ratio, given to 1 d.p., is 1.0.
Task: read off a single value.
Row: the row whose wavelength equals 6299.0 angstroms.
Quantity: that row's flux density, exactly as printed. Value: 9.061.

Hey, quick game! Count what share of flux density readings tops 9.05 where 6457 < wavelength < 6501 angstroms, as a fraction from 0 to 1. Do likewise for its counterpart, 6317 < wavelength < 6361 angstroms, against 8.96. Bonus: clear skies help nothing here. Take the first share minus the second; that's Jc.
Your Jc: 0.3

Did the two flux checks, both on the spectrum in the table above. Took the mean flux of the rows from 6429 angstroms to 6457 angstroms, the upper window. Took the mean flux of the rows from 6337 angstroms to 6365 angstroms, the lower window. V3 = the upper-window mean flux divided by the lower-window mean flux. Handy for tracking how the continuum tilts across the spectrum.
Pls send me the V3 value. 1.05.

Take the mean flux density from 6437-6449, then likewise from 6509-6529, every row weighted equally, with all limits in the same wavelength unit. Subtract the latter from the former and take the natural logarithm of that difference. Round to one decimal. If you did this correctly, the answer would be -1.8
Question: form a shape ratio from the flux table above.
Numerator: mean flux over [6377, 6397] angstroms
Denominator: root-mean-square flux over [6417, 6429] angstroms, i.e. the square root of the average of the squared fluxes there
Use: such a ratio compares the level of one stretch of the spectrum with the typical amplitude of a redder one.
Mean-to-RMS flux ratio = 0.98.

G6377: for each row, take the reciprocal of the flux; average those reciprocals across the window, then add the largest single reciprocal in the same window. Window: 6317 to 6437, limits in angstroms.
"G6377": 0.2309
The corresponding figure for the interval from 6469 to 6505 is 0.2302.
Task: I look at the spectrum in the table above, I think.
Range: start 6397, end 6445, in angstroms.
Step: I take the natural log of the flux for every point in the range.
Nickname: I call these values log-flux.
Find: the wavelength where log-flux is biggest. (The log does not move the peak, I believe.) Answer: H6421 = 6439.0 angstroms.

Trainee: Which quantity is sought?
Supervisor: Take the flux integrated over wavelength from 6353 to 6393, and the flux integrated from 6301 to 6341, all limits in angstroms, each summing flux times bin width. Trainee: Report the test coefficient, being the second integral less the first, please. 5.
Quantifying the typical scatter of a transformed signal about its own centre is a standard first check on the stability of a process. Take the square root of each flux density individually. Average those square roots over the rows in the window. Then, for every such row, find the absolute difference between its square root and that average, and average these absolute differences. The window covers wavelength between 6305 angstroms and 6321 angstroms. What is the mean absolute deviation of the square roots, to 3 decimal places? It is 0.020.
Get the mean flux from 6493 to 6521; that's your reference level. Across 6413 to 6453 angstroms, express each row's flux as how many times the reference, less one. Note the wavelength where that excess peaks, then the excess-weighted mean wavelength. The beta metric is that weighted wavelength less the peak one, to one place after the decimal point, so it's -7.2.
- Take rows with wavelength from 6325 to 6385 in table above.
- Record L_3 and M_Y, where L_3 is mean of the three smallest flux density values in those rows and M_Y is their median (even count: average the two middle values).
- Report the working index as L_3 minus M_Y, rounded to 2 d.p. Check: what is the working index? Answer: -0.32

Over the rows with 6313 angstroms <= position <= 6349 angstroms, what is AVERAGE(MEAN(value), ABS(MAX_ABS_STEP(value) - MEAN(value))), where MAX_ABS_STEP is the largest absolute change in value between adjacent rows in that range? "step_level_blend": 8.73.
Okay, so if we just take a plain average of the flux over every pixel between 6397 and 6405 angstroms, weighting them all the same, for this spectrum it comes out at 8.77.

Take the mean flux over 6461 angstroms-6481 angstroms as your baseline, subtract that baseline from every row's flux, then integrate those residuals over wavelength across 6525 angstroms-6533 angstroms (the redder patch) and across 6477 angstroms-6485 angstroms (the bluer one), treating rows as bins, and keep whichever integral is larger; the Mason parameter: -1.0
